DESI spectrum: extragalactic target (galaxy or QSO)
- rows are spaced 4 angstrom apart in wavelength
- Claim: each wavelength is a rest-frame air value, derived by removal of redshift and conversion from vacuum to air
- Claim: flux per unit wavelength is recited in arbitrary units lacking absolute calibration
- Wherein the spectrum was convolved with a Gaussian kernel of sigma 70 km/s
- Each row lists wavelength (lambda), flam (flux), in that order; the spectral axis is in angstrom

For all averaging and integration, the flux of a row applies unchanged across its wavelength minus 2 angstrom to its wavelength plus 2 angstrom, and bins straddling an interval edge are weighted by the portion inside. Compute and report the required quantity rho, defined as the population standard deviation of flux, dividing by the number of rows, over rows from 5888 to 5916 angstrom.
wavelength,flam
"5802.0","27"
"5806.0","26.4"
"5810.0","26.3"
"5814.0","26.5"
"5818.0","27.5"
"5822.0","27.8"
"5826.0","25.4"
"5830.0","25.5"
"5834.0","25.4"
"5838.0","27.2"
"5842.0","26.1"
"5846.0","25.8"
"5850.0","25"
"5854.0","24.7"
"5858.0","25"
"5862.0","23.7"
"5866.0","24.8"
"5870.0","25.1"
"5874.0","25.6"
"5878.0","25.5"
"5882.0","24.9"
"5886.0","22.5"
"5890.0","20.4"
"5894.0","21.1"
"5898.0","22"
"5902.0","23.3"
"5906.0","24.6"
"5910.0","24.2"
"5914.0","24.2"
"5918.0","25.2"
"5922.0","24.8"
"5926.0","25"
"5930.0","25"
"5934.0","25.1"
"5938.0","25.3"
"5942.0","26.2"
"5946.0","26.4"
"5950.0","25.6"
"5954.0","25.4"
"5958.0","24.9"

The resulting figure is 1.5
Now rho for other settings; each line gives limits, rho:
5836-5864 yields 1.0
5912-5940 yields 0.3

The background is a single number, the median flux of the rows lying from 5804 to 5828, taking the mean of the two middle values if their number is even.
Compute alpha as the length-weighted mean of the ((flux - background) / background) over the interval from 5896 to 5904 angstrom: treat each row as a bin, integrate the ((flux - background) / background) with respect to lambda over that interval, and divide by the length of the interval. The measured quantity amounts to -0.144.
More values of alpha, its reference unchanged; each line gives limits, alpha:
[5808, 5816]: -0.002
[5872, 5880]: -0.034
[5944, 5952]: -0.017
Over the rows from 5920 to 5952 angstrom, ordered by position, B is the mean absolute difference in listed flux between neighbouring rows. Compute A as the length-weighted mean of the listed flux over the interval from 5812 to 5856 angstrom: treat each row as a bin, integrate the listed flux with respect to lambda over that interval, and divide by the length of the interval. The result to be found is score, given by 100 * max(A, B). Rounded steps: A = 26.1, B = 0.34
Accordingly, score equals 2608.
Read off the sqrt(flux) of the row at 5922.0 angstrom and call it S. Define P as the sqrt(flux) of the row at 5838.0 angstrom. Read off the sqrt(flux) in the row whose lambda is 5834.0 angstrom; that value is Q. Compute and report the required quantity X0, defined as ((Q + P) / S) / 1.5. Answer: 1.37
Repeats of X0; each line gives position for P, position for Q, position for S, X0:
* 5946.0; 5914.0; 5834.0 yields 1.33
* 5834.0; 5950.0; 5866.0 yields 1.35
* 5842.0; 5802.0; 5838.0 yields 1.32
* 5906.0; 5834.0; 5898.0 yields 1.42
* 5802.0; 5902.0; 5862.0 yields 1.37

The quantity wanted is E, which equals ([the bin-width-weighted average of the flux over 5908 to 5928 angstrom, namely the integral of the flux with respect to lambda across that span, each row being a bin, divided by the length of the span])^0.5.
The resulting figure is 4.97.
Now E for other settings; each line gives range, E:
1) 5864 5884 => 5.02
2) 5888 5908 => 4.72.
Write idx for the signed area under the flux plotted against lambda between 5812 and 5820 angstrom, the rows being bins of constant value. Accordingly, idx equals 216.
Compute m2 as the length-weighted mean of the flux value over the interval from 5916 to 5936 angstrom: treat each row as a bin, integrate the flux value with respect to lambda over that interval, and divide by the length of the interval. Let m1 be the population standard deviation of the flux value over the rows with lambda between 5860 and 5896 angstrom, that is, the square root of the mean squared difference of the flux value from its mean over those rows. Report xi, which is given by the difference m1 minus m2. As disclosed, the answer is -23.2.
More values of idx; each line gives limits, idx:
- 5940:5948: 210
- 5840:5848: 208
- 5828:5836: 204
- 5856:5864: 195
